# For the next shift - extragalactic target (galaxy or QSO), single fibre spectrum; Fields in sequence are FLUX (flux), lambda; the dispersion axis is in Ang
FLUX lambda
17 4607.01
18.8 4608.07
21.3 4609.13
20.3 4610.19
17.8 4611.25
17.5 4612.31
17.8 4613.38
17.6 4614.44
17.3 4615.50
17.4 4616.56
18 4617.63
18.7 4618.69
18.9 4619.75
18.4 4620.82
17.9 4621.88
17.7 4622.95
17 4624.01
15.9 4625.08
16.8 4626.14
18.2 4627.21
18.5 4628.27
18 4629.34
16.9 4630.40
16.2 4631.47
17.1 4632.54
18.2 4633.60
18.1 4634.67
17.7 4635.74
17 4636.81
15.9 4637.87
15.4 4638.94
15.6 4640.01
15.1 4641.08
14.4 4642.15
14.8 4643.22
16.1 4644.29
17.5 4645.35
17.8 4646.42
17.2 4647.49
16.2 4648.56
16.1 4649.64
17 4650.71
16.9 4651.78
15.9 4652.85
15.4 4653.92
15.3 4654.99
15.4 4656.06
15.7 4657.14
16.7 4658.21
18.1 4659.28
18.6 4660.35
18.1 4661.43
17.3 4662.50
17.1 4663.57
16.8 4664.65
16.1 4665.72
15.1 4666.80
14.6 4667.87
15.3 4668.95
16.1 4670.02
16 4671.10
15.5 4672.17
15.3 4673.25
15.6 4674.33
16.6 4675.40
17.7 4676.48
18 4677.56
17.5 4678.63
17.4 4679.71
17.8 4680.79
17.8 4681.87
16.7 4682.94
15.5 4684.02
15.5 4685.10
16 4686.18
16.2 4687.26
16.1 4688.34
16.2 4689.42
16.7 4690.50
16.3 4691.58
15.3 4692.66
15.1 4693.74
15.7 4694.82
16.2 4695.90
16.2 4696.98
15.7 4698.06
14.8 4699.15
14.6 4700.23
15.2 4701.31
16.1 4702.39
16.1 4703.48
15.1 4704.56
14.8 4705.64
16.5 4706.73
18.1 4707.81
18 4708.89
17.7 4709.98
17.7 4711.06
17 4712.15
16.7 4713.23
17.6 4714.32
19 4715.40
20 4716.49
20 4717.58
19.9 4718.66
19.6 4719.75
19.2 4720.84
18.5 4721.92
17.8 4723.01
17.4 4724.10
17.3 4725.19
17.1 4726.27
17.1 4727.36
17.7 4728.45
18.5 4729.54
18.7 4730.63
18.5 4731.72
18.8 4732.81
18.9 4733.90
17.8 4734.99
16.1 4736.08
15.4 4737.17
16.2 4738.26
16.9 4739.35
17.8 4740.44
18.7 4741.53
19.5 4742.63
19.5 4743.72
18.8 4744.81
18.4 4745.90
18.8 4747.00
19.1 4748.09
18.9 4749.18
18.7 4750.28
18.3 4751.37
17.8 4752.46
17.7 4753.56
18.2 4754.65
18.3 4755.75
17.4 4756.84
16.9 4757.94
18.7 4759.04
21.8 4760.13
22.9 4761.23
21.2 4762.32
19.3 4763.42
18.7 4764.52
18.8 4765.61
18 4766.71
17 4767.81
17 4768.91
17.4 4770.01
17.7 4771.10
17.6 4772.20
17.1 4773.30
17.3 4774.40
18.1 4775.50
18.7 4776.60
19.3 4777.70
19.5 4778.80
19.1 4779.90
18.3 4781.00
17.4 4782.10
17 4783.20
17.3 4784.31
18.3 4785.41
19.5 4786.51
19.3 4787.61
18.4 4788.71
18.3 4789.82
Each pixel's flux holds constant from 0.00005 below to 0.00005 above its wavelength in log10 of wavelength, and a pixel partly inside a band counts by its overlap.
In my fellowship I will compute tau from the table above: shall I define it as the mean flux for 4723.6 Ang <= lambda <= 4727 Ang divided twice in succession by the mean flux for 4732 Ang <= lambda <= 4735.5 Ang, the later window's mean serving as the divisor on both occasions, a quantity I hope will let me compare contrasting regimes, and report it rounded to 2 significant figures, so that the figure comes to 0.050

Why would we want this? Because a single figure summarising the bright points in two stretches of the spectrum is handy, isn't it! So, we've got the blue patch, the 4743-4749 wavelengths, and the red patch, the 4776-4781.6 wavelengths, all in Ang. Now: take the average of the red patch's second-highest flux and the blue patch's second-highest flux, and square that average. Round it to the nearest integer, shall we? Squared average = 369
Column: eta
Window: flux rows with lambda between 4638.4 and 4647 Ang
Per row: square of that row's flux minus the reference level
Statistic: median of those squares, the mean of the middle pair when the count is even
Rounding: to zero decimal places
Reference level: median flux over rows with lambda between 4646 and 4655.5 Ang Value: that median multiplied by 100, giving 145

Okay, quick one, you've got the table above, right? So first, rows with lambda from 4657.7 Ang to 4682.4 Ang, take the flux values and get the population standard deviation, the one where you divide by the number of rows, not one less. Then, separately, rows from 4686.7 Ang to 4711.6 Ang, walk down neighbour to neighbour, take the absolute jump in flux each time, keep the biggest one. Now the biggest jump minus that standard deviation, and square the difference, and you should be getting 0.33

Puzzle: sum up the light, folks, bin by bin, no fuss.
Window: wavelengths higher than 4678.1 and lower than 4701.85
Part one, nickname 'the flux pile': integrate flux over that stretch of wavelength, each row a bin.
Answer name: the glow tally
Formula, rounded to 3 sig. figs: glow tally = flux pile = 383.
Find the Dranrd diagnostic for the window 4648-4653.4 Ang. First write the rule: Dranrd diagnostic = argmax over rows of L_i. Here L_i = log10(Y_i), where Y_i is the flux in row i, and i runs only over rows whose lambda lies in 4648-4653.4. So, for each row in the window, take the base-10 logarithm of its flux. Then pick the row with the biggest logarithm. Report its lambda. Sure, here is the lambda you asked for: 4650.71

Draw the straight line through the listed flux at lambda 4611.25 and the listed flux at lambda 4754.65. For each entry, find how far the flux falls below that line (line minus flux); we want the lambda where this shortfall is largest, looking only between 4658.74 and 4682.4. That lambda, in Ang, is 4667.87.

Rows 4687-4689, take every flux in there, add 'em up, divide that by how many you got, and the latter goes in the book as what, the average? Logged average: 16.1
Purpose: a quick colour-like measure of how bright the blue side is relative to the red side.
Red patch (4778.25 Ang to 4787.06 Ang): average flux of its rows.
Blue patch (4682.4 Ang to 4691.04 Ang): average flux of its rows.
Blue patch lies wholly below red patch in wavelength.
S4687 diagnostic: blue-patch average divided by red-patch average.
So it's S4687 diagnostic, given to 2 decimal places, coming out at 0.88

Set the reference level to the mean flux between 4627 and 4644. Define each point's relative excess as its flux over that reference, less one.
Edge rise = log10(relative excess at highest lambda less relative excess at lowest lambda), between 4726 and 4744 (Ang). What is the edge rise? -0.84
